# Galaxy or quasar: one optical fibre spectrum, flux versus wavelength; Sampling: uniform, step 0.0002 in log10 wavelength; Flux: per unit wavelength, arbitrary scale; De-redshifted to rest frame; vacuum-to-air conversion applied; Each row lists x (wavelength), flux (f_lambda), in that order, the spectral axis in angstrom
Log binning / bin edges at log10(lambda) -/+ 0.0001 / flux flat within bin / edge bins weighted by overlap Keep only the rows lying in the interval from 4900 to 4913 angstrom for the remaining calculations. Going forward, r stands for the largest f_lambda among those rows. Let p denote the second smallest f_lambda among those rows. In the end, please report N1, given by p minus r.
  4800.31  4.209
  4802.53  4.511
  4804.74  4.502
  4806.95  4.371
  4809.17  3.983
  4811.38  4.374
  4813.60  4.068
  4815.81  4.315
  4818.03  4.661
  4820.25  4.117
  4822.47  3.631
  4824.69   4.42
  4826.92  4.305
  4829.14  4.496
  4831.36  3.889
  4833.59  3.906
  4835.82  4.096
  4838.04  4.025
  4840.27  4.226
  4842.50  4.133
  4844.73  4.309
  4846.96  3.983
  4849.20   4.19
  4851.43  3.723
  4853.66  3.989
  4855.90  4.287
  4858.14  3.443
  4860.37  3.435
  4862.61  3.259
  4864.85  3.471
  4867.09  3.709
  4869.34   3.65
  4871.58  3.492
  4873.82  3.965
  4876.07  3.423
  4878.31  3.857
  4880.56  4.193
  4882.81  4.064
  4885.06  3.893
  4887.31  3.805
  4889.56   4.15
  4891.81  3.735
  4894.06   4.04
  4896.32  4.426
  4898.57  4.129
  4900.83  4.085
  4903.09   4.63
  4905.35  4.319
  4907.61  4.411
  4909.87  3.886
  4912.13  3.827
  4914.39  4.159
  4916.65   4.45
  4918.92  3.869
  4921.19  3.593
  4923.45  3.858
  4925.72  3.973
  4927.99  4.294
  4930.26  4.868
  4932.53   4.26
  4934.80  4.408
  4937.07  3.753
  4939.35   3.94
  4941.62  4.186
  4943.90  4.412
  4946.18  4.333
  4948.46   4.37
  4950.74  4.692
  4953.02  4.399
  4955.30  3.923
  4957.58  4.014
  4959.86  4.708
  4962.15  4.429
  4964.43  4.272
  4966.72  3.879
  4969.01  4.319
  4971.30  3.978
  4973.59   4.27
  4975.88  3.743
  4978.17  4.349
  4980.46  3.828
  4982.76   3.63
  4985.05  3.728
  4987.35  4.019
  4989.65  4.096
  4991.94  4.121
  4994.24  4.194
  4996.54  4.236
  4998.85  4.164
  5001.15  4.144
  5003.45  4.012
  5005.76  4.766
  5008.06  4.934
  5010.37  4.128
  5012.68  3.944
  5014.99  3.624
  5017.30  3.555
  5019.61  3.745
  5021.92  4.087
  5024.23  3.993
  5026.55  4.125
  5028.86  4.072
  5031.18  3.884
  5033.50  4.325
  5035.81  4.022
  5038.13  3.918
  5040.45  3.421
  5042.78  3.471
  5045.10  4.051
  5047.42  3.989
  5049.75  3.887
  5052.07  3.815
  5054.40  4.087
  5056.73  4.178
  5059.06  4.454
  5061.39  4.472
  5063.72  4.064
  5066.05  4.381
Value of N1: -0.74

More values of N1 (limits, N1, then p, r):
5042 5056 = -0.27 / 3.815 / 4.087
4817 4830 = -0.54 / 4.117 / 4.661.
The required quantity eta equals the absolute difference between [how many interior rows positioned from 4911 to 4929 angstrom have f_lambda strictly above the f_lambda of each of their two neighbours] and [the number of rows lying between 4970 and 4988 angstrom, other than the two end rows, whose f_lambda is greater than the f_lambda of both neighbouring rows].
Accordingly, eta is 1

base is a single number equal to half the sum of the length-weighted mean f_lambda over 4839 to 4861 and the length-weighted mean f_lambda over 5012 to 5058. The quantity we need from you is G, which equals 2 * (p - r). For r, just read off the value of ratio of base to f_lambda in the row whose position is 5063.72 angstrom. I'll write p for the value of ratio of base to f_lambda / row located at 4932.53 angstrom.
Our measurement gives -0.09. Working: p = 0.93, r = 0.97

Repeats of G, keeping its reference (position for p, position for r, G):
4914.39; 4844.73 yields 0.07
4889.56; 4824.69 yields 0.12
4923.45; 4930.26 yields 0.42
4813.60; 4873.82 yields -0.05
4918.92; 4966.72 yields 0.01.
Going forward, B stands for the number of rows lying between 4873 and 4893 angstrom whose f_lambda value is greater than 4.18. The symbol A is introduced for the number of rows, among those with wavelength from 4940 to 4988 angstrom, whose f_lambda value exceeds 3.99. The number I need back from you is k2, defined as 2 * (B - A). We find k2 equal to -26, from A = 14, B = 1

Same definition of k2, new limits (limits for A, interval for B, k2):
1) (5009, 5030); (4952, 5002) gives 8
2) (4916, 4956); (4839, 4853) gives -16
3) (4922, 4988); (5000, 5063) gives -26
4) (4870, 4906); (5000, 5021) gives -14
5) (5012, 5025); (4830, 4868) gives 4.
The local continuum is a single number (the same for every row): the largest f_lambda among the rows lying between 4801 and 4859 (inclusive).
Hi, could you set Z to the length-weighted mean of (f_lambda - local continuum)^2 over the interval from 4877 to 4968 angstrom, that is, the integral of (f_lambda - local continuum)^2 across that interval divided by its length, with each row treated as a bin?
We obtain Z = 0.34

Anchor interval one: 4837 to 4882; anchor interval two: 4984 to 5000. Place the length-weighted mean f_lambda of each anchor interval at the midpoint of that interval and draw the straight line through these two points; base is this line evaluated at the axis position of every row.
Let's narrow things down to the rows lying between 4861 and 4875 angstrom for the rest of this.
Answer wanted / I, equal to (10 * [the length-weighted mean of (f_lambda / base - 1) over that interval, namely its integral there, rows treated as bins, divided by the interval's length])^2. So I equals 0.5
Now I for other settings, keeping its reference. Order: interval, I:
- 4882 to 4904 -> 0.2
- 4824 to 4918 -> 0.1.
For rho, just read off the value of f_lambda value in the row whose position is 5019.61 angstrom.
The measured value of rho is 3.745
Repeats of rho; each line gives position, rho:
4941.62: 4.186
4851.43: 3.723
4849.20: 4.19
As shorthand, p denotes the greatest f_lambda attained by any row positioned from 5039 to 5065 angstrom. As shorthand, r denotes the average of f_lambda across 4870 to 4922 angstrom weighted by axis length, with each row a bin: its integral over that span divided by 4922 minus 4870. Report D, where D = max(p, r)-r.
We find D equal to 0.5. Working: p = 4.472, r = 4.017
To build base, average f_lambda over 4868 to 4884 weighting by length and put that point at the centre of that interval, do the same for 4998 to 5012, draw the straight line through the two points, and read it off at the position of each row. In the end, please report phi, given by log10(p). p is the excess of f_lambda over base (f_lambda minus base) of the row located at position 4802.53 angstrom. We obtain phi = 0.01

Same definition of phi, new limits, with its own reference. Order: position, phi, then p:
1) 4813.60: -0.28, 0.53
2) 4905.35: -0.41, 0.39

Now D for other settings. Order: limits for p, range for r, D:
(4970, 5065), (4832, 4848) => 0.8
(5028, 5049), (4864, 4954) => 0.2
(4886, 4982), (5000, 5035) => 0.8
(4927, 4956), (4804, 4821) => 0.6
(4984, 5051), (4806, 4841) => 0.8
